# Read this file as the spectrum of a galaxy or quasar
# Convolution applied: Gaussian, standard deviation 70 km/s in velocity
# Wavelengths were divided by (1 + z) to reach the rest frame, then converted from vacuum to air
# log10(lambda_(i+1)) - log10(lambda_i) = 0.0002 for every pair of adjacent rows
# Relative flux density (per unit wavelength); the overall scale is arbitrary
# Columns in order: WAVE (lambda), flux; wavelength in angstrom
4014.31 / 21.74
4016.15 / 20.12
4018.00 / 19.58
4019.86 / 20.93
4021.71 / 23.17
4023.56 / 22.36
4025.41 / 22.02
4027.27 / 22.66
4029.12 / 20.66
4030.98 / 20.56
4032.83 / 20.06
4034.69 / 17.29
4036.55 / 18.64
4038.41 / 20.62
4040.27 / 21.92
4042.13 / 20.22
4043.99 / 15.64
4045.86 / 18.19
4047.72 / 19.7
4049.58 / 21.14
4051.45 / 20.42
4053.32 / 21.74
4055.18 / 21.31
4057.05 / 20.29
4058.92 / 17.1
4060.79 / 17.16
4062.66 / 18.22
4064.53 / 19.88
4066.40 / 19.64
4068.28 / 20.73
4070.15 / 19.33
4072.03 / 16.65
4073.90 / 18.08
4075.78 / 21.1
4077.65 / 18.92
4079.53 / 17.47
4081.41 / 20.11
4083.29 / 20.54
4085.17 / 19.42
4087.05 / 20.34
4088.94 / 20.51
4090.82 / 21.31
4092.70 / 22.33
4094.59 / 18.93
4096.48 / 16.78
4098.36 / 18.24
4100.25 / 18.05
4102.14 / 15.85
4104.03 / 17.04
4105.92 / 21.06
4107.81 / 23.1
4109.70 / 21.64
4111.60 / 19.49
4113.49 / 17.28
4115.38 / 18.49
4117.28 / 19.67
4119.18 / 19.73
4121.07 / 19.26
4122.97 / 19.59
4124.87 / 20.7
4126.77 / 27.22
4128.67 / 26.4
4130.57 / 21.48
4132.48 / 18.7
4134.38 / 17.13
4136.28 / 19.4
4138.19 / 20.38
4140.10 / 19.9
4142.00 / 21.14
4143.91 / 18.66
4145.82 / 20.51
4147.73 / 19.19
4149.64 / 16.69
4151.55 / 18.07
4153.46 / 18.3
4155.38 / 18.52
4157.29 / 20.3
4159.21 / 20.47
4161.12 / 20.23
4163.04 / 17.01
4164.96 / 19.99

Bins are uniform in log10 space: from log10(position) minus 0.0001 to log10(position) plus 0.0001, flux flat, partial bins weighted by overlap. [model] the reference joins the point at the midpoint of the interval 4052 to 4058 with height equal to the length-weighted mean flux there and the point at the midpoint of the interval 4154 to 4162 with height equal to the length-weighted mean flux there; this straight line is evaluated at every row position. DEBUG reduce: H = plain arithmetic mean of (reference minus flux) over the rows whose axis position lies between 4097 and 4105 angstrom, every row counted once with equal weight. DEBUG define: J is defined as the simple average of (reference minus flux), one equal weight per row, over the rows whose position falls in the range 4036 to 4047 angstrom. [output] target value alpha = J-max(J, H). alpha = -1.2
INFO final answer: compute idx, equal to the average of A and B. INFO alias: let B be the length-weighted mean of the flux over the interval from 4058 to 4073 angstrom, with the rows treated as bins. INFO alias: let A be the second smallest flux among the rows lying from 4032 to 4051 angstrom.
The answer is 17.9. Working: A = 17.29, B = 18.6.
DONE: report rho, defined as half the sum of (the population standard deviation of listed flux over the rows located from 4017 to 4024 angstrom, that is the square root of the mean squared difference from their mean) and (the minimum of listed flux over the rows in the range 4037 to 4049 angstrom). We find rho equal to 8.5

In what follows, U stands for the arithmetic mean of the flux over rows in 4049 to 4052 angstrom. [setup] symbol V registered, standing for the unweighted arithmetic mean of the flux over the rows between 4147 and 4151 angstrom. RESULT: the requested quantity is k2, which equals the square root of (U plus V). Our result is 6.22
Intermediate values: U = 20.8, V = 17.9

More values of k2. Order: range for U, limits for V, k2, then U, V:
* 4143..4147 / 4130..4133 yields 6.30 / 19.6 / 20.1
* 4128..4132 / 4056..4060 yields 6.53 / 23.9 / 18.7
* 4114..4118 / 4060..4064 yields 6.06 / 19.1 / 17.7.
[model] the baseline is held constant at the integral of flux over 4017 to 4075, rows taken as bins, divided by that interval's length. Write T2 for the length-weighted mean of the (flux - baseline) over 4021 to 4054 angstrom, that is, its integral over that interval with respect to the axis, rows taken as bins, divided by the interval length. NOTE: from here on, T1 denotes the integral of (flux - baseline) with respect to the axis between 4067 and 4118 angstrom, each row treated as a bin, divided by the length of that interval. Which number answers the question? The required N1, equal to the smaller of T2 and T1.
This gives -0.5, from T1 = -0.5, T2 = 0.5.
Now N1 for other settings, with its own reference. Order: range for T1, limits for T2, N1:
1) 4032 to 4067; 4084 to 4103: -0.7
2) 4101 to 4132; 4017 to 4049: 0.4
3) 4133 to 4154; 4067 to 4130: -0.8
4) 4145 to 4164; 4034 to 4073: -0.9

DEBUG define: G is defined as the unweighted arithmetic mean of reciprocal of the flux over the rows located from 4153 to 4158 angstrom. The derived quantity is 0.053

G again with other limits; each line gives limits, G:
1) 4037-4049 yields 0.052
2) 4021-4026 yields 0.044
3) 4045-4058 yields 0.049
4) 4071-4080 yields 0.055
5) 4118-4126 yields 0.050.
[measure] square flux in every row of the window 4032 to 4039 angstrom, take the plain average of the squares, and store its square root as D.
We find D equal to 19.2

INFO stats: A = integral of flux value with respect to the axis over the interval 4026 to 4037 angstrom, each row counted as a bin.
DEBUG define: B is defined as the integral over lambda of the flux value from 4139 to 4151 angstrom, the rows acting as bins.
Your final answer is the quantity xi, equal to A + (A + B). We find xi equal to 674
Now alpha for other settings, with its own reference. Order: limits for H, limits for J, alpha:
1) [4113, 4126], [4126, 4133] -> -4.3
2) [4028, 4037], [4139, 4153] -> -1.1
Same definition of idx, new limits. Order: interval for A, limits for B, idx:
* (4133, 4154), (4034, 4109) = 18.3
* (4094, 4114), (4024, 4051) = 18.4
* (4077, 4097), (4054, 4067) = 18.3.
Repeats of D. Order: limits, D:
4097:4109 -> 19.0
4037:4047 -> 19.4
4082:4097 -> 20.1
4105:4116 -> 20.3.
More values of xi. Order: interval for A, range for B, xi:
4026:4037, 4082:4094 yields 690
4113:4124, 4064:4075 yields 629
